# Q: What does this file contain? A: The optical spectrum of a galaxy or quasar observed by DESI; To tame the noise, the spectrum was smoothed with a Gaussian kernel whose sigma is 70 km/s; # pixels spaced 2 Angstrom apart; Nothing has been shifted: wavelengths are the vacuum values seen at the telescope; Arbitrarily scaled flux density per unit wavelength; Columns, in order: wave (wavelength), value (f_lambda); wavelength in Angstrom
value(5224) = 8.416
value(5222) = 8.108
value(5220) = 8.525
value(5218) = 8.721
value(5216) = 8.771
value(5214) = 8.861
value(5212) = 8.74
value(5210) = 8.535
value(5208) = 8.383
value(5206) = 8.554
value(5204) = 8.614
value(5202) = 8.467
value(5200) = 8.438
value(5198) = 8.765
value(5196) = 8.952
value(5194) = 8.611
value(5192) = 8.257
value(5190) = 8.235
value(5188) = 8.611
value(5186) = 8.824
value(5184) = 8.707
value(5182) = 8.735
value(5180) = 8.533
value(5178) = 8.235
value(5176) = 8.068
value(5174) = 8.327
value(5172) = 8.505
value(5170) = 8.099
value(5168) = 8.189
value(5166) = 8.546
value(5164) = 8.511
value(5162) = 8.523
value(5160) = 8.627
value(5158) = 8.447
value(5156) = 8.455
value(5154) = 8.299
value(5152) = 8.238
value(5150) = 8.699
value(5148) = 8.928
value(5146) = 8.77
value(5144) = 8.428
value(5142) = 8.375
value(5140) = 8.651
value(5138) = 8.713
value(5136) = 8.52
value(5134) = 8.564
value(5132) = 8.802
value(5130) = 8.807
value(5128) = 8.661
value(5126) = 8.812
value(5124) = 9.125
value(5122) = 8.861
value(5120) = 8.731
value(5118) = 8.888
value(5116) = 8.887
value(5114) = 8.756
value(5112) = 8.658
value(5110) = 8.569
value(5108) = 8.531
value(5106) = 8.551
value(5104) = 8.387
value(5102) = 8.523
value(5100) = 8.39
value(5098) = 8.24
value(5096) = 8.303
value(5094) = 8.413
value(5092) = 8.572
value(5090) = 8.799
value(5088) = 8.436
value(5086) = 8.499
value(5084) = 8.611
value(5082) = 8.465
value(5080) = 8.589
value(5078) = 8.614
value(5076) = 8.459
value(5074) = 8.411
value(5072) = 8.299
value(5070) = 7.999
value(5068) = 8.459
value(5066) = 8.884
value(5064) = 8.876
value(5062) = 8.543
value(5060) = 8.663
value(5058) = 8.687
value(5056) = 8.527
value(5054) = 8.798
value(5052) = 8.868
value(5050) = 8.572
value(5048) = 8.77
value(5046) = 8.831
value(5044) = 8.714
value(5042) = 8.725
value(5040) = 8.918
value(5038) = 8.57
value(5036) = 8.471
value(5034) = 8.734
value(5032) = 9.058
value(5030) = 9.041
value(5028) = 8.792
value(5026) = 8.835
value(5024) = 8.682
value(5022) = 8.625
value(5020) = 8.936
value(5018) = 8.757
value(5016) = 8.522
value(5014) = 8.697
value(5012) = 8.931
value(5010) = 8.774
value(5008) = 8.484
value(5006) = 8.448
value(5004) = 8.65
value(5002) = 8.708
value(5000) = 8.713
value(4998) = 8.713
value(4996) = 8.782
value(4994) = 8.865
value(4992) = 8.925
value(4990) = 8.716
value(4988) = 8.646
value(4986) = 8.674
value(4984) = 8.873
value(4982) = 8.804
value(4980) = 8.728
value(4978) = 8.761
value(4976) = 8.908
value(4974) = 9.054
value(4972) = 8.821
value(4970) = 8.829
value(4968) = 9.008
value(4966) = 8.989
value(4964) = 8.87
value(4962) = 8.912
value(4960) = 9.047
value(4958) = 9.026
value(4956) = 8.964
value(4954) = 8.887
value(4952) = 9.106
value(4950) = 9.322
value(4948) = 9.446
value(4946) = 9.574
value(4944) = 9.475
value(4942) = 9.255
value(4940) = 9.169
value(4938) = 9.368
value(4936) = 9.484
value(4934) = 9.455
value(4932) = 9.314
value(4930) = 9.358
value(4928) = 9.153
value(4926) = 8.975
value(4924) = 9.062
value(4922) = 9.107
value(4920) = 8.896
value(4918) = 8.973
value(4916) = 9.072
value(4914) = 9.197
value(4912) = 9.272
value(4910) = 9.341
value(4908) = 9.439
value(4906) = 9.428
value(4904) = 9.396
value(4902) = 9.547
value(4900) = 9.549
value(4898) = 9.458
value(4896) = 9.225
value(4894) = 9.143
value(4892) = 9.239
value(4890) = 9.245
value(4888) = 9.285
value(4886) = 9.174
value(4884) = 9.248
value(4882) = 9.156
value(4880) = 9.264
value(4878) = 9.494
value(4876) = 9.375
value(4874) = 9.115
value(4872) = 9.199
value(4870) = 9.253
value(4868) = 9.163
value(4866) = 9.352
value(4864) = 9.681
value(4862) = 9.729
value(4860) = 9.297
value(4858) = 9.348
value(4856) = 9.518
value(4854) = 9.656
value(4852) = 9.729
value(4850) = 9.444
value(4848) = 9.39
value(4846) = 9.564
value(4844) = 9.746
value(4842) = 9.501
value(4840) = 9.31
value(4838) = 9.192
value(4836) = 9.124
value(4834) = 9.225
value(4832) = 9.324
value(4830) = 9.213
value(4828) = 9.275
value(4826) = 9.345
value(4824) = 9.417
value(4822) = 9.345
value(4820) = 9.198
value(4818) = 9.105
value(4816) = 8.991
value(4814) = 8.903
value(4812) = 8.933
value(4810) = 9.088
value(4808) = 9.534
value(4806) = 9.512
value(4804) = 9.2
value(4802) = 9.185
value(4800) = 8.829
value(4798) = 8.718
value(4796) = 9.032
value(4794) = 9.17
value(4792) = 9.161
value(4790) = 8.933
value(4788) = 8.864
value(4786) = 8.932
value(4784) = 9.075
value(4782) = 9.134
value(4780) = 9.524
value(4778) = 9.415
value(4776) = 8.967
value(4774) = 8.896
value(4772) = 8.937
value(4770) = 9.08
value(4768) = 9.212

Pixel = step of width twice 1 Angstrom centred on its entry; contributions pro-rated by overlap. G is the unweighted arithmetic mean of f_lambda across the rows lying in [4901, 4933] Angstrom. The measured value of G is 9.2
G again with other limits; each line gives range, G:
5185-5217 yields 8.6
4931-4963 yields 9.2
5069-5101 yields 8.4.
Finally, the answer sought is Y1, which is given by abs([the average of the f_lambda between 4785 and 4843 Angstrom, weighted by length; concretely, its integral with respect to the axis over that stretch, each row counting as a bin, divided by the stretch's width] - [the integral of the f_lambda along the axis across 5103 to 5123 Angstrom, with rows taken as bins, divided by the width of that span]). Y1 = 0.5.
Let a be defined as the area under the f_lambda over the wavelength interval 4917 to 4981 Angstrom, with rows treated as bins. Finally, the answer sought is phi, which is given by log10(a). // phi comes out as 2.77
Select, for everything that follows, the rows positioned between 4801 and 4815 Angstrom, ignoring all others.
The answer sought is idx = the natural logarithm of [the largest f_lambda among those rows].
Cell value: 2.25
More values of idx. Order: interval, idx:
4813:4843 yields 2.25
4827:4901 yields 2.28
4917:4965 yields 2.26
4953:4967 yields 2.20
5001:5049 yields 2.20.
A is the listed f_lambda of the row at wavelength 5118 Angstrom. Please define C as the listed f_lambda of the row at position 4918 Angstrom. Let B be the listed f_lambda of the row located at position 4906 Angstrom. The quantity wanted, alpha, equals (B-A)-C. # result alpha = -8.4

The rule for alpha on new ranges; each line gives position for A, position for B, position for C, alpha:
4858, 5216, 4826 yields -9.9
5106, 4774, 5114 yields -8.4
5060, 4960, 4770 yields -8.7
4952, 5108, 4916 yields -9.6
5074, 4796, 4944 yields -8.9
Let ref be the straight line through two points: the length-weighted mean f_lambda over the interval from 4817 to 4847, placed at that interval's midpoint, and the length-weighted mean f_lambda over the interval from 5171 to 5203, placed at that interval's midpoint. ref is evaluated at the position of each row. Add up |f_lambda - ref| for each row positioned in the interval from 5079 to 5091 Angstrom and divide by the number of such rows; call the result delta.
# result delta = 0.20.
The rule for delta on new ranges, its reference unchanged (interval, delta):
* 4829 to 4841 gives 0.09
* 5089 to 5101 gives 0.29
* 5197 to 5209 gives 0.11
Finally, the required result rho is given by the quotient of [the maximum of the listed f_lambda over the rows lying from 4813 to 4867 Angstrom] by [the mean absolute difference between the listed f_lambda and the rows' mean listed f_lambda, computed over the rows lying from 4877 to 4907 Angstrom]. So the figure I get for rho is 78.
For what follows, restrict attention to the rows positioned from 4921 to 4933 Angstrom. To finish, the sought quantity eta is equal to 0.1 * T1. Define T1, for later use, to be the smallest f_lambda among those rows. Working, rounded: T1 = 8.975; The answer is 0.90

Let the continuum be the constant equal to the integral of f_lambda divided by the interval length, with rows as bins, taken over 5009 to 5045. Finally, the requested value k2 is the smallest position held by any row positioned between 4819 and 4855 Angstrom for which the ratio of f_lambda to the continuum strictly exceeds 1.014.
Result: 4820 Angstrom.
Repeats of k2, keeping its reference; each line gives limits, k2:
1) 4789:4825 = 4790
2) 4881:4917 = 4882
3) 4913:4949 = 4914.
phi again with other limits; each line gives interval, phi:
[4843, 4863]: 2.28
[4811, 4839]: 2.41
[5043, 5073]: 2.41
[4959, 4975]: 2.16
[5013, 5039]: 2.36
